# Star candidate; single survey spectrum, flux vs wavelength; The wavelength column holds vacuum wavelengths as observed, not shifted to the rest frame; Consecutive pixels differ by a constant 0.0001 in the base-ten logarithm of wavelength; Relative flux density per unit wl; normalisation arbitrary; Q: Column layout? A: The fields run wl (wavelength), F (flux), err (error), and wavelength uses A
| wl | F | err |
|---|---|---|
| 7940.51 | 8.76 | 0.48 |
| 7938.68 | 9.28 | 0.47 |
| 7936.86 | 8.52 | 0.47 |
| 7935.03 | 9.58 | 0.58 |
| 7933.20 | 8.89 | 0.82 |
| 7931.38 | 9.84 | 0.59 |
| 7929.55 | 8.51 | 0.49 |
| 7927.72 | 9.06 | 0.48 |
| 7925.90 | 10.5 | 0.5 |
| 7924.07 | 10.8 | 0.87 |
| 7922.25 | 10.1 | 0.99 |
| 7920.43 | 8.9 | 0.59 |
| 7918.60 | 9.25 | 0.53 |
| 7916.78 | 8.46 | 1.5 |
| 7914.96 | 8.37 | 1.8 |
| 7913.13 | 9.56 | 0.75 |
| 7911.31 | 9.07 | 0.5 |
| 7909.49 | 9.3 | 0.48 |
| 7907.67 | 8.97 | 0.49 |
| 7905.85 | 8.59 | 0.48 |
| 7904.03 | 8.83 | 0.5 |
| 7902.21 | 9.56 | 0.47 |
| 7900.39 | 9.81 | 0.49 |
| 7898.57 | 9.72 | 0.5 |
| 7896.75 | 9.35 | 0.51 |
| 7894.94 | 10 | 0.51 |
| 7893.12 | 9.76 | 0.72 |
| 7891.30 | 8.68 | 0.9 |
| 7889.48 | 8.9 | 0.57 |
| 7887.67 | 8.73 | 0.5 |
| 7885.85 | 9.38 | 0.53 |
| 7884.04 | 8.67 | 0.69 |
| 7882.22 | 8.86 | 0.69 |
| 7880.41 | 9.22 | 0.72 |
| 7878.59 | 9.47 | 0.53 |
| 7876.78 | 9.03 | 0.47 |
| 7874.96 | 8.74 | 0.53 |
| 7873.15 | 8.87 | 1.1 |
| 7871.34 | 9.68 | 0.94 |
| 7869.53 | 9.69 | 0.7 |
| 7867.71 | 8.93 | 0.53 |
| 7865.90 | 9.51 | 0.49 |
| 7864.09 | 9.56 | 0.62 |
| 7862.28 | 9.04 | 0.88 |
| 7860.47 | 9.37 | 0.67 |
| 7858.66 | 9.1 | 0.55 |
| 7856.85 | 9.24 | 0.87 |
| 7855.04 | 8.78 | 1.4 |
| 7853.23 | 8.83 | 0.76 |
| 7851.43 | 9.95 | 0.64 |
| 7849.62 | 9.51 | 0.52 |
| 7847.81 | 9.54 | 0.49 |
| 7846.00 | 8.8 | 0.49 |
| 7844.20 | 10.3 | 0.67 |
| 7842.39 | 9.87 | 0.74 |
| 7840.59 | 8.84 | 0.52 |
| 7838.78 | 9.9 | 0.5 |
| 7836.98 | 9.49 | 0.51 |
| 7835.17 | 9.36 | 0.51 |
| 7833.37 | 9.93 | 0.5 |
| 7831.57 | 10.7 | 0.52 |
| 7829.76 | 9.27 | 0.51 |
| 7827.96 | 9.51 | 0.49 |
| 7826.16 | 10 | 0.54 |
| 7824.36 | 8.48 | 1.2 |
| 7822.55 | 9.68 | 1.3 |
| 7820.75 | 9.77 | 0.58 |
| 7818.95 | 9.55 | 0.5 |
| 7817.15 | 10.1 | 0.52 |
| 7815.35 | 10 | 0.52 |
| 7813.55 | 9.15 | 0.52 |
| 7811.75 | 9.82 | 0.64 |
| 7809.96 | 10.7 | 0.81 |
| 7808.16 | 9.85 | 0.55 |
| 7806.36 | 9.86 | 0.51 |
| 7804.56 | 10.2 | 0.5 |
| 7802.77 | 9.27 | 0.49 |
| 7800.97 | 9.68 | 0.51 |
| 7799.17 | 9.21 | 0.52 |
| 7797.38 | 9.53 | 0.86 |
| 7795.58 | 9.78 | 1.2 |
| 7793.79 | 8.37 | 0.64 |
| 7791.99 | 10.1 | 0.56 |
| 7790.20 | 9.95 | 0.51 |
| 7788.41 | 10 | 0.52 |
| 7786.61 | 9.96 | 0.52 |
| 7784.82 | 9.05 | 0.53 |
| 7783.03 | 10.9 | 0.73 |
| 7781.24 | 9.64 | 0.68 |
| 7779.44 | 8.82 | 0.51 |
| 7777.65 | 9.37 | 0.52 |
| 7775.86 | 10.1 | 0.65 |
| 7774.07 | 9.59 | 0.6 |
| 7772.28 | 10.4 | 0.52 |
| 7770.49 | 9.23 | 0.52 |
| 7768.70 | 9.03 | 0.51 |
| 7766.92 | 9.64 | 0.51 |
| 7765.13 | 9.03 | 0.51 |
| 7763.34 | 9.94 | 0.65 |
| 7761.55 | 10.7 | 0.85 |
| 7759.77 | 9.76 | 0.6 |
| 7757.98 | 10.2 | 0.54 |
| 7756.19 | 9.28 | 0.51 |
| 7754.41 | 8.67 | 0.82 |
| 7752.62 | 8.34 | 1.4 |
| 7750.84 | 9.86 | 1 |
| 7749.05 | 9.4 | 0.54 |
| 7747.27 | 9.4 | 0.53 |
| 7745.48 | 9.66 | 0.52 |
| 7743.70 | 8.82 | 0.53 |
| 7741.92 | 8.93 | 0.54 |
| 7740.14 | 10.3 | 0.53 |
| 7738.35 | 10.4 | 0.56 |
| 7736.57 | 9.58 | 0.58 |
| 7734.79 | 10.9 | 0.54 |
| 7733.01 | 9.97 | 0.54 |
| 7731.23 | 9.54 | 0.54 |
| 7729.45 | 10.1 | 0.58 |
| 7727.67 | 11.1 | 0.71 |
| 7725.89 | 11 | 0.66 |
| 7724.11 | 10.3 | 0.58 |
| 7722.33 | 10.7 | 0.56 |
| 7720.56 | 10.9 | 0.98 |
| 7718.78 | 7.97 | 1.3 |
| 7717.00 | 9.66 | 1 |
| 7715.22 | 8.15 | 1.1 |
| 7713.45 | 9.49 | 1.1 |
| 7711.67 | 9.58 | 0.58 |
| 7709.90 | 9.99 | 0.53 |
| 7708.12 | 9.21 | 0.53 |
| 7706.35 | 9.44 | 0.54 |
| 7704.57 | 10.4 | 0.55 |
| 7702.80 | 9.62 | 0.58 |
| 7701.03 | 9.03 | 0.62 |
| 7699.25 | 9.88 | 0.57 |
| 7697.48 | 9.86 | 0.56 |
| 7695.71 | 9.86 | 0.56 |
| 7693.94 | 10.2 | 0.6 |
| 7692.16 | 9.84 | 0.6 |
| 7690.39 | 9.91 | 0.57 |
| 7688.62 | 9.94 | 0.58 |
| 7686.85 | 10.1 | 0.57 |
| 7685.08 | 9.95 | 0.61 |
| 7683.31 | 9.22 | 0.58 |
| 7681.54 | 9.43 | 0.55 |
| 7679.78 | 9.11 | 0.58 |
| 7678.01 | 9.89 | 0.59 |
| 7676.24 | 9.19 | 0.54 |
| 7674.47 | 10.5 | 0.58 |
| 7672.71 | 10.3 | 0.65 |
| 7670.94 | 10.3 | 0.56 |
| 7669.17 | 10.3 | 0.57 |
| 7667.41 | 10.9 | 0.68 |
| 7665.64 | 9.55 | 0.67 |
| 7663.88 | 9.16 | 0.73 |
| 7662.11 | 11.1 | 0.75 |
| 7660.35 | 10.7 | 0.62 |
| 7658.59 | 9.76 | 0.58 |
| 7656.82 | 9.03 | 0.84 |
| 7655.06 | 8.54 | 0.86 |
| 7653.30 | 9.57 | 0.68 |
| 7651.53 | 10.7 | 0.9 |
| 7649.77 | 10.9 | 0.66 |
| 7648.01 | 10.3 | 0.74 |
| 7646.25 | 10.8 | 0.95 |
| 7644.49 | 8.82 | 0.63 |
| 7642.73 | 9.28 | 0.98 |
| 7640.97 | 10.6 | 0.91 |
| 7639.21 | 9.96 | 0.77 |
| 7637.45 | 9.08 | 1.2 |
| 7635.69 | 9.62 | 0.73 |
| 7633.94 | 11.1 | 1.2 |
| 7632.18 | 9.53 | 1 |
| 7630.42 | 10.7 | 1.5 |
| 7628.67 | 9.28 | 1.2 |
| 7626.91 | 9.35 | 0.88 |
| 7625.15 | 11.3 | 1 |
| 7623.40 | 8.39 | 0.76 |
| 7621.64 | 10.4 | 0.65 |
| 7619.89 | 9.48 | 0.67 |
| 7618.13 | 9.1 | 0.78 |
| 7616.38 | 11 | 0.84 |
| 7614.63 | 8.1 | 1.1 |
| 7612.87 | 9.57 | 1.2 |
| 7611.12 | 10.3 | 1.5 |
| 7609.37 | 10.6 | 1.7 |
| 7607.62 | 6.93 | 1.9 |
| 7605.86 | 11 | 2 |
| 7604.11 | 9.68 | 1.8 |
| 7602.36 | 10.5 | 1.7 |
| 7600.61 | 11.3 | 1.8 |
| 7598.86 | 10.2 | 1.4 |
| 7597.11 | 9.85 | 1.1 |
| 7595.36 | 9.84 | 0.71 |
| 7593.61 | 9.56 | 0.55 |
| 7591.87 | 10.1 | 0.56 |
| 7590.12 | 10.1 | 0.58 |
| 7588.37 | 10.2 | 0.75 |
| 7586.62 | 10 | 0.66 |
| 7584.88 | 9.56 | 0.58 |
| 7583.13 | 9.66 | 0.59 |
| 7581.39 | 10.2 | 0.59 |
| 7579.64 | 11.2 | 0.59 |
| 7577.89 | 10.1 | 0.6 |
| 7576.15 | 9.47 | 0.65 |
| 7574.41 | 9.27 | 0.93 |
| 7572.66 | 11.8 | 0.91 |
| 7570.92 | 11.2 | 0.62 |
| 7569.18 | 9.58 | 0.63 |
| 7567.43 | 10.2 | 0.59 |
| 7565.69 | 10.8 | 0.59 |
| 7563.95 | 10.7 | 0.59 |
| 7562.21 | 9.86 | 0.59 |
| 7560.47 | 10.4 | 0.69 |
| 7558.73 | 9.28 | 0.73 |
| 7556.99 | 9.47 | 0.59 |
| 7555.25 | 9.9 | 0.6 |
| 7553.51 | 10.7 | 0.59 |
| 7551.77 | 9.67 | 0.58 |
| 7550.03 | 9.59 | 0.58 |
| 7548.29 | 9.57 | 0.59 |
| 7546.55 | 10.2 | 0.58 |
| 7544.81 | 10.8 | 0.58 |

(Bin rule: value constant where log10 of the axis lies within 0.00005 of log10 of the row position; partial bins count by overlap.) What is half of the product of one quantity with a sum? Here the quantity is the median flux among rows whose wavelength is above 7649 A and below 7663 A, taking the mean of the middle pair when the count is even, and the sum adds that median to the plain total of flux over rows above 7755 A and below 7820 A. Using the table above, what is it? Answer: 1841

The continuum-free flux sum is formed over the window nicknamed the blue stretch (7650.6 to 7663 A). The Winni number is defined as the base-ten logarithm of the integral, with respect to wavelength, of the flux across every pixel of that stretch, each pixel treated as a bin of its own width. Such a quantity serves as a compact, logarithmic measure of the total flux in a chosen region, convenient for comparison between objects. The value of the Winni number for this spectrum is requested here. 2.09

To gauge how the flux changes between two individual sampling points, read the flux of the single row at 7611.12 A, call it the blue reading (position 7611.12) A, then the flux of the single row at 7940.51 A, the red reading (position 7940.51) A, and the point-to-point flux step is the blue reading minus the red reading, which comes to 1.5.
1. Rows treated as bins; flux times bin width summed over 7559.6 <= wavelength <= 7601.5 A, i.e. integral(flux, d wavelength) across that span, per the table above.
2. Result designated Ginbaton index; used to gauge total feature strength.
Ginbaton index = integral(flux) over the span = 428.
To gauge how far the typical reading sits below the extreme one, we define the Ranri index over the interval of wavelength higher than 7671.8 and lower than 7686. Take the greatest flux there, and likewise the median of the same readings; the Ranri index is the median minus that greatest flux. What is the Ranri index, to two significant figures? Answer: -0.84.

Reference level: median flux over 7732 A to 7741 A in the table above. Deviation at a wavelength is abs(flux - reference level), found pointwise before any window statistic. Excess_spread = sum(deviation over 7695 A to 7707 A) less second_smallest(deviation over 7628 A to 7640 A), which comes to 3.8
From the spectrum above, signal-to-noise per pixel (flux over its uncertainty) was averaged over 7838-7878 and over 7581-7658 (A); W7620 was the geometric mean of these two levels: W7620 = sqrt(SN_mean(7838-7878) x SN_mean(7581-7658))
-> 12.9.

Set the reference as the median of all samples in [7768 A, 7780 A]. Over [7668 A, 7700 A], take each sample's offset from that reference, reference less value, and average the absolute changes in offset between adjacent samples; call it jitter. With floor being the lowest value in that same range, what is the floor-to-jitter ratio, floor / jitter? 28.8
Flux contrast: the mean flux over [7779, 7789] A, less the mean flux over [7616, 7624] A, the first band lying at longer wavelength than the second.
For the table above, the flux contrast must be 0.1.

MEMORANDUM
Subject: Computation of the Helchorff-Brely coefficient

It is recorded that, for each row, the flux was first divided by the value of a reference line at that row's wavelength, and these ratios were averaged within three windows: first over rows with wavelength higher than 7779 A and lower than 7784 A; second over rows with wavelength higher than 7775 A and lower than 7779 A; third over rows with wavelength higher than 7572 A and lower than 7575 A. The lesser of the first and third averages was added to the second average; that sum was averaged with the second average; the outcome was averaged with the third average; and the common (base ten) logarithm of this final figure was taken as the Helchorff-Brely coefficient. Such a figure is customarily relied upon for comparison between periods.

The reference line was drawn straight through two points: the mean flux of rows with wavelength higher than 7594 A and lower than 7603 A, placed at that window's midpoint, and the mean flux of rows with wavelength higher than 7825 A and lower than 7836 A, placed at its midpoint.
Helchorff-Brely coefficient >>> 0.095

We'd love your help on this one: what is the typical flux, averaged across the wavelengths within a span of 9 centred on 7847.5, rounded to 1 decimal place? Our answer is 9.6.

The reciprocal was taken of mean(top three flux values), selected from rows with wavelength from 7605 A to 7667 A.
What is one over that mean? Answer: 0.0896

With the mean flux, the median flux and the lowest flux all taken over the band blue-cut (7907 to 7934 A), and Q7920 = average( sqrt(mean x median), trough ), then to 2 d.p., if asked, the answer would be 8.78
